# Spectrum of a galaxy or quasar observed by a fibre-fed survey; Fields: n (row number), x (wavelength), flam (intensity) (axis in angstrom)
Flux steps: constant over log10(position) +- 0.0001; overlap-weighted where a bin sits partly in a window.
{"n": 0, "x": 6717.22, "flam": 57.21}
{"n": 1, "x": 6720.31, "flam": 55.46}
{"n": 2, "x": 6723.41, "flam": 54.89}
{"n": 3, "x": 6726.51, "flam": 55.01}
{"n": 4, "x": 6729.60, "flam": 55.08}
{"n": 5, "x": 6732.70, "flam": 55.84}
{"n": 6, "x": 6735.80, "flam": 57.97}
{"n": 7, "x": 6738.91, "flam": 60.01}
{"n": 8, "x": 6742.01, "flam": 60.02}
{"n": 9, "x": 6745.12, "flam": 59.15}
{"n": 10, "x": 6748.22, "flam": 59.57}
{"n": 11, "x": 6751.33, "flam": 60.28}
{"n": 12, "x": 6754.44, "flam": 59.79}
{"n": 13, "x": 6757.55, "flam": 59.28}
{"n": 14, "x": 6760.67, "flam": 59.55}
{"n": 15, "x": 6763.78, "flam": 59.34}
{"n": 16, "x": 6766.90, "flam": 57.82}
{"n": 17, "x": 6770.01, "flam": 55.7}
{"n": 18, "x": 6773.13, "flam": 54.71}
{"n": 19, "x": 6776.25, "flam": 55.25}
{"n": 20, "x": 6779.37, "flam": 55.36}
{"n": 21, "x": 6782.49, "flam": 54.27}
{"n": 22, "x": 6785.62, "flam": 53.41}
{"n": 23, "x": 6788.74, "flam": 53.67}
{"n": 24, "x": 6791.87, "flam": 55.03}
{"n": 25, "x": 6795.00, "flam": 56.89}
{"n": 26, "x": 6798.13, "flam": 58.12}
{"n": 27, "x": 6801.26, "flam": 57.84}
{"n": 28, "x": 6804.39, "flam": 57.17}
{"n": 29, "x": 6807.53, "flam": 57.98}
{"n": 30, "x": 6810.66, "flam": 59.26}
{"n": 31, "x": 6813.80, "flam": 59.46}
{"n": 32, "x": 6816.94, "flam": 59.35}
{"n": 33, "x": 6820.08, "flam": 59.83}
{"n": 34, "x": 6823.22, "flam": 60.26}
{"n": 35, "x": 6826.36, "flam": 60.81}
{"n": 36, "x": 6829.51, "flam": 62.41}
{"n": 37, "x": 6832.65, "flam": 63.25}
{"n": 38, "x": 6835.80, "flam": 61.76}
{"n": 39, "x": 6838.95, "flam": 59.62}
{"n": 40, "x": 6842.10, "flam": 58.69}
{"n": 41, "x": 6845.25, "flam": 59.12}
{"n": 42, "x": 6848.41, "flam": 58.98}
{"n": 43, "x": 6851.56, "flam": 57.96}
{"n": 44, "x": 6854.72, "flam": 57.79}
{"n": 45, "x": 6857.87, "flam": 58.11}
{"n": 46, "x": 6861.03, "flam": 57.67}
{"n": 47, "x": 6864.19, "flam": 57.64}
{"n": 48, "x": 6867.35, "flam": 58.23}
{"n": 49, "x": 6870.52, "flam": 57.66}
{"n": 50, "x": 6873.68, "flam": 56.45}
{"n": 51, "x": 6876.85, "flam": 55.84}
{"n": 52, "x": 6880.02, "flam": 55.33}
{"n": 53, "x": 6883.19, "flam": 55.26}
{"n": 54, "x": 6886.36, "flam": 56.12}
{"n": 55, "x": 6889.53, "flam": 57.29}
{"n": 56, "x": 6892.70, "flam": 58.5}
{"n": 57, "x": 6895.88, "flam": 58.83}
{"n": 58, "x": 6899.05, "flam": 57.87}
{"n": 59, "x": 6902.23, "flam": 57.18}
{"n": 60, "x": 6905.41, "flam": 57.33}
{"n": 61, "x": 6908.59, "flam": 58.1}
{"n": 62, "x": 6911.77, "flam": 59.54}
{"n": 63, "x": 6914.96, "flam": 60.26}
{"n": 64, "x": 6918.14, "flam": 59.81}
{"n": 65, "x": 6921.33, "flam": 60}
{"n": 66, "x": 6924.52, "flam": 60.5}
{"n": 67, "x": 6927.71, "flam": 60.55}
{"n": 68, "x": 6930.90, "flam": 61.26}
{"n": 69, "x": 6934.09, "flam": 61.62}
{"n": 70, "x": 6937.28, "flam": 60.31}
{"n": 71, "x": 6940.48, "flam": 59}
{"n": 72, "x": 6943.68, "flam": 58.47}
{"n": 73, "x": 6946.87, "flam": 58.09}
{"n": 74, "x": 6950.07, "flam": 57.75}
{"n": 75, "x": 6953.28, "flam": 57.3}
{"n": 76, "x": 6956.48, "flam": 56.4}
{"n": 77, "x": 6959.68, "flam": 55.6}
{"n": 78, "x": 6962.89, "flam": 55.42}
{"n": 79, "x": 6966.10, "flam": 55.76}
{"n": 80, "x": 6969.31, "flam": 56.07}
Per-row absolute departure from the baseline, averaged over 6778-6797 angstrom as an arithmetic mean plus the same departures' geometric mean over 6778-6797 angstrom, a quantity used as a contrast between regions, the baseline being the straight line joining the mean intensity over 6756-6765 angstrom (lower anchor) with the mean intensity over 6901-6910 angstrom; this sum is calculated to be 8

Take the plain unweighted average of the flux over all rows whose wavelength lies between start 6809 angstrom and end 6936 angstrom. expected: 58.9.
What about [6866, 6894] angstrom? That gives 56.7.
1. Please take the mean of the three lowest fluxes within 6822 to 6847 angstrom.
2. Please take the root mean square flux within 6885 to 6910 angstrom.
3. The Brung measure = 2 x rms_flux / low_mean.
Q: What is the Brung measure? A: 1.95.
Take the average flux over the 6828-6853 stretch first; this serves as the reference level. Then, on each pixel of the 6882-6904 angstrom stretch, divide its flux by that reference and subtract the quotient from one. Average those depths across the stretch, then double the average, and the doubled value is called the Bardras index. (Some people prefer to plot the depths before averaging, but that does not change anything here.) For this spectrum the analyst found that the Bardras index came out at 0.10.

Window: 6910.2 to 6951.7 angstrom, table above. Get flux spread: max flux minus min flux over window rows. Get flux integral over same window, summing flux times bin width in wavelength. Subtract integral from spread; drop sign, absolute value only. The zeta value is 2477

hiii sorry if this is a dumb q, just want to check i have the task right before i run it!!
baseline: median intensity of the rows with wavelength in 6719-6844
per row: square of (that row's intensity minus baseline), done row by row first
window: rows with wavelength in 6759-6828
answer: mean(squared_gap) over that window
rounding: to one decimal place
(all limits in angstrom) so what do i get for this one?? 6.2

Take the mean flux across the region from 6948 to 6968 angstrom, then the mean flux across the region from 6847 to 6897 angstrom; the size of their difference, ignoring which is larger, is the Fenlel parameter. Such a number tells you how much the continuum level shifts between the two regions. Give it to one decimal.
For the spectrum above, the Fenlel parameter 1.0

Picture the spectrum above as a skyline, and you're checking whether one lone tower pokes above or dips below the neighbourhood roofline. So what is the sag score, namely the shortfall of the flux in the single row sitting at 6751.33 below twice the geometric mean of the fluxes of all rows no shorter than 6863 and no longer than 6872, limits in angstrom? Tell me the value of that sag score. 55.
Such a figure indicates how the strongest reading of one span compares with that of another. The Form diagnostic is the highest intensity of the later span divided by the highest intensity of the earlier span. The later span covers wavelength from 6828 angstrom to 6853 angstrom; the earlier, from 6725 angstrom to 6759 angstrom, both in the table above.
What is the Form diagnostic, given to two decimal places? 1.05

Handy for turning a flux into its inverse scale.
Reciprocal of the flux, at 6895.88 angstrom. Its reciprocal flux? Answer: 0.0170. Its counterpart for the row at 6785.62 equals 0.0187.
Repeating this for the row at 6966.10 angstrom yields 0.0179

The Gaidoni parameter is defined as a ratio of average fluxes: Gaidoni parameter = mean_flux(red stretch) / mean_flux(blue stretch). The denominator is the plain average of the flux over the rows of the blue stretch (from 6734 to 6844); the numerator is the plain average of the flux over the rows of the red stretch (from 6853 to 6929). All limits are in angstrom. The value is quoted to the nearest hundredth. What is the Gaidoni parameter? 0.99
